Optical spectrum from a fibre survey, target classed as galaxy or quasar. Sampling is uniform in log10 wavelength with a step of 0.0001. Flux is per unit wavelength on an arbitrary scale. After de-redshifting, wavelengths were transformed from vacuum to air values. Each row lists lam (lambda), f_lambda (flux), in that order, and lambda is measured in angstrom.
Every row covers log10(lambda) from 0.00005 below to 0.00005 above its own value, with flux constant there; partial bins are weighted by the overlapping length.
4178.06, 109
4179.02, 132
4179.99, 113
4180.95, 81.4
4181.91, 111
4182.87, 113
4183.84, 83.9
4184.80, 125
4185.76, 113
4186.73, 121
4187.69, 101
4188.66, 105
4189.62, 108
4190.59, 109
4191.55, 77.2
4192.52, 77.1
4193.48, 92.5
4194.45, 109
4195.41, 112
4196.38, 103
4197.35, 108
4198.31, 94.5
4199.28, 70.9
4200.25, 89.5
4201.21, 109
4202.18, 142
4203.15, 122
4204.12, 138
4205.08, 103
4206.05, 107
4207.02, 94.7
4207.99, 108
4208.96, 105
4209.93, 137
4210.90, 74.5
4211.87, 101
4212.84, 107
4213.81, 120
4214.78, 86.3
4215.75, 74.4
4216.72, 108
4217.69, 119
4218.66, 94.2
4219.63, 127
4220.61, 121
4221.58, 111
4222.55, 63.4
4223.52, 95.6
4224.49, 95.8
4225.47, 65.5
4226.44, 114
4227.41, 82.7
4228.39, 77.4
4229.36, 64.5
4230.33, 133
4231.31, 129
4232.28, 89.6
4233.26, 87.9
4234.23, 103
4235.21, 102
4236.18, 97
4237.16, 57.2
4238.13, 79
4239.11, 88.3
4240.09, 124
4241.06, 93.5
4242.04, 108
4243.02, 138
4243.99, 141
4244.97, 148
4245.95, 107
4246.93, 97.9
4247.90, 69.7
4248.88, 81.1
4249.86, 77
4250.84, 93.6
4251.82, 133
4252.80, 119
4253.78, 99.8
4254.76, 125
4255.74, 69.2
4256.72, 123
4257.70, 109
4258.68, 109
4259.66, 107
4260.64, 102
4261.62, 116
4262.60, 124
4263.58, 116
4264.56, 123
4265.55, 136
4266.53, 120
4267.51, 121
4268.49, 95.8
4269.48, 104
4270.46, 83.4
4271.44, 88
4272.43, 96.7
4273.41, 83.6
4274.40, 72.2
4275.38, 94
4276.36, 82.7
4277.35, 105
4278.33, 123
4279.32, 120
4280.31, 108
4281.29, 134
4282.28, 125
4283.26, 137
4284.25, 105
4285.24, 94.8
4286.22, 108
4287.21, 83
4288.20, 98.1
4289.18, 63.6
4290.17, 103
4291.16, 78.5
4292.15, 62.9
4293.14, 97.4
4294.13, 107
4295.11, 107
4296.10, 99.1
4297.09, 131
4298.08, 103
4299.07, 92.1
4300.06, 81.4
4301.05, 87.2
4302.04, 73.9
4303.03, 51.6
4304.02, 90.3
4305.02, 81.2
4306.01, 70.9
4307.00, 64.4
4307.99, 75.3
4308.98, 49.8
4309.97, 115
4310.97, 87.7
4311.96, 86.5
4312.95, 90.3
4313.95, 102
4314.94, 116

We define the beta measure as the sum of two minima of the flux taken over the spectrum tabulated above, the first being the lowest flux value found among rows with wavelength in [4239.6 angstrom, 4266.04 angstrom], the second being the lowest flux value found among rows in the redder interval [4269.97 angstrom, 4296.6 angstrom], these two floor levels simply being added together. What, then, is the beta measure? 132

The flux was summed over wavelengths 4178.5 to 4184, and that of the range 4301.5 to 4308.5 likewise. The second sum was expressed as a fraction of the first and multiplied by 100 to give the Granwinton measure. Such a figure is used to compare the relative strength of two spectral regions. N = 80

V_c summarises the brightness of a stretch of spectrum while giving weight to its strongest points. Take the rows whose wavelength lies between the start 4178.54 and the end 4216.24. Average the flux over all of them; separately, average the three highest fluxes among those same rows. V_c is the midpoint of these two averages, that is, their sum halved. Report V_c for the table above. 122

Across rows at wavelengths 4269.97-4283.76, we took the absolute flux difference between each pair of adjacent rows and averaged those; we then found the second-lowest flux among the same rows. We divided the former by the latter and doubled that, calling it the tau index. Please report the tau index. 0.32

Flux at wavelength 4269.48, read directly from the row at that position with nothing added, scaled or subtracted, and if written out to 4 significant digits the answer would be 104.0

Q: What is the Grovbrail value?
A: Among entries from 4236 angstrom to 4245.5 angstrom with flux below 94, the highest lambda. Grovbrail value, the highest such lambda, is 4241.06 angstrom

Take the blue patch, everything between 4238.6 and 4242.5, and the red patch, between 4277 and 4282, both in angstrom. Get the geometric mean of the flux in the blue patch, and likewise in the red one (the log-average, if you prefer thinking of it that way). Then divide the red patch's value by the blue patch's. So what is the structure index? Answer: 1.15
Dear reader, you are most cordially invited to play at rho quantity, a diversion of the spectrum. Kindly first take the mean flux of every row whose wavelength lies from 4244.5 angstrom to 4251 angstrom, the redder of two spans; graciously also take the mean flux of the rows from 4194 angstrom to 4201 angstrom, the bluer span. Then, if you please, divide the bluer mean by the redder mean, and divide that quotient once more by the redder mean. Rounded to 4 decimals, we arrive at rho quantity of 0.0106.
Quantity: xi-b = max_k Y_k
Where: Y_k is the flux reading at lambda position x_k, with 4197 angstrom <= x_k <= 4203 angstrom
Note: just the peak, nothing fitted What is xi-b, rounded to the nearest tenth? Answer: 142.0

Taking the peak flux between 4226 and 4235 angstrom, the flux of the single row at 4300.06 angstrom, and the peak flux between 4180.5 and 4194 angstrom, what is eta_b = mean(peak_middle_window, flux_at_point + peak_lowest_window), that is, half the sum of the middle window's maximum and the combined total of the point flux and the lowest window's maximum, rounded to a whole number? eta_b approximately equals 170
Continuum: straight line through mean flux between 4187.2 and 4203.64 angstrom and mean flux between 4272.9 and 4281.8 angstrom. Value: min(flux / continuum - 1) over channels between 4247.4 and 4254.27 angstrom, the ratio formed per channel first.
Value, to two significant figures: -0.32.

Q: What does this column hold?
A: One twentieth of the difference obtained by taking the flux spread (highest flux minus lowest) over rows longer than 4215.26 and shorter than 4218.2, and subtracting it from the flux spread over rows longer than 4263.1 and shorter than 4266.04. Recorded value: -1.2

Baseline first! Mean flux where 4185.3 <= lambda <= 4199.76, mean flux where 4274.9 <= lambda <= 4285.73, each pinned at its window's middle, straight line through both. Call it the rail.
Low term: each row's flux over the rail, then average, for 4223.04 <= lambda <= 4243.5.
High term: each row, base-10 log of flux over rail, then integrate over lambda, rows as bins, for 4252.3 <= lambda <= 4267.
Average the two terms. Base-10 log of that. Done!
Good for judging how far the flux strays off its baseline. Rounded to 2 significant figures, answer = -0.26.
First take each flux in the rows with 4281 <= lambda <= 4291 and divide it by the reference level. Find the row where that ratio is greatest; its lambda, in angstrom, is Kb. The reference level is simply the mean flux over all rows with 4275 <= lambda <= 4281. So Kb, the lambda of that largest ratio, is 4283.26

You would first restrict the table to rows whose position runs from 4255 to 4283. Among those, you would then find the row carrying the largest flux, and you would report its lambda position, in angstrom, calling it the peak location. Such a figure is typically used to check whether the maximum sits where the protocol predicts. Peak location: 4265.55 angstrom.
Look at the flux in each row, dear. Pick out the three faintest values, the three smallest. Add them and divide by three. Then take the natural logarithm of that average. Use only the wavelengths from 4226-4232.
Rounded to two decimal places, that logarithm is 4.32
